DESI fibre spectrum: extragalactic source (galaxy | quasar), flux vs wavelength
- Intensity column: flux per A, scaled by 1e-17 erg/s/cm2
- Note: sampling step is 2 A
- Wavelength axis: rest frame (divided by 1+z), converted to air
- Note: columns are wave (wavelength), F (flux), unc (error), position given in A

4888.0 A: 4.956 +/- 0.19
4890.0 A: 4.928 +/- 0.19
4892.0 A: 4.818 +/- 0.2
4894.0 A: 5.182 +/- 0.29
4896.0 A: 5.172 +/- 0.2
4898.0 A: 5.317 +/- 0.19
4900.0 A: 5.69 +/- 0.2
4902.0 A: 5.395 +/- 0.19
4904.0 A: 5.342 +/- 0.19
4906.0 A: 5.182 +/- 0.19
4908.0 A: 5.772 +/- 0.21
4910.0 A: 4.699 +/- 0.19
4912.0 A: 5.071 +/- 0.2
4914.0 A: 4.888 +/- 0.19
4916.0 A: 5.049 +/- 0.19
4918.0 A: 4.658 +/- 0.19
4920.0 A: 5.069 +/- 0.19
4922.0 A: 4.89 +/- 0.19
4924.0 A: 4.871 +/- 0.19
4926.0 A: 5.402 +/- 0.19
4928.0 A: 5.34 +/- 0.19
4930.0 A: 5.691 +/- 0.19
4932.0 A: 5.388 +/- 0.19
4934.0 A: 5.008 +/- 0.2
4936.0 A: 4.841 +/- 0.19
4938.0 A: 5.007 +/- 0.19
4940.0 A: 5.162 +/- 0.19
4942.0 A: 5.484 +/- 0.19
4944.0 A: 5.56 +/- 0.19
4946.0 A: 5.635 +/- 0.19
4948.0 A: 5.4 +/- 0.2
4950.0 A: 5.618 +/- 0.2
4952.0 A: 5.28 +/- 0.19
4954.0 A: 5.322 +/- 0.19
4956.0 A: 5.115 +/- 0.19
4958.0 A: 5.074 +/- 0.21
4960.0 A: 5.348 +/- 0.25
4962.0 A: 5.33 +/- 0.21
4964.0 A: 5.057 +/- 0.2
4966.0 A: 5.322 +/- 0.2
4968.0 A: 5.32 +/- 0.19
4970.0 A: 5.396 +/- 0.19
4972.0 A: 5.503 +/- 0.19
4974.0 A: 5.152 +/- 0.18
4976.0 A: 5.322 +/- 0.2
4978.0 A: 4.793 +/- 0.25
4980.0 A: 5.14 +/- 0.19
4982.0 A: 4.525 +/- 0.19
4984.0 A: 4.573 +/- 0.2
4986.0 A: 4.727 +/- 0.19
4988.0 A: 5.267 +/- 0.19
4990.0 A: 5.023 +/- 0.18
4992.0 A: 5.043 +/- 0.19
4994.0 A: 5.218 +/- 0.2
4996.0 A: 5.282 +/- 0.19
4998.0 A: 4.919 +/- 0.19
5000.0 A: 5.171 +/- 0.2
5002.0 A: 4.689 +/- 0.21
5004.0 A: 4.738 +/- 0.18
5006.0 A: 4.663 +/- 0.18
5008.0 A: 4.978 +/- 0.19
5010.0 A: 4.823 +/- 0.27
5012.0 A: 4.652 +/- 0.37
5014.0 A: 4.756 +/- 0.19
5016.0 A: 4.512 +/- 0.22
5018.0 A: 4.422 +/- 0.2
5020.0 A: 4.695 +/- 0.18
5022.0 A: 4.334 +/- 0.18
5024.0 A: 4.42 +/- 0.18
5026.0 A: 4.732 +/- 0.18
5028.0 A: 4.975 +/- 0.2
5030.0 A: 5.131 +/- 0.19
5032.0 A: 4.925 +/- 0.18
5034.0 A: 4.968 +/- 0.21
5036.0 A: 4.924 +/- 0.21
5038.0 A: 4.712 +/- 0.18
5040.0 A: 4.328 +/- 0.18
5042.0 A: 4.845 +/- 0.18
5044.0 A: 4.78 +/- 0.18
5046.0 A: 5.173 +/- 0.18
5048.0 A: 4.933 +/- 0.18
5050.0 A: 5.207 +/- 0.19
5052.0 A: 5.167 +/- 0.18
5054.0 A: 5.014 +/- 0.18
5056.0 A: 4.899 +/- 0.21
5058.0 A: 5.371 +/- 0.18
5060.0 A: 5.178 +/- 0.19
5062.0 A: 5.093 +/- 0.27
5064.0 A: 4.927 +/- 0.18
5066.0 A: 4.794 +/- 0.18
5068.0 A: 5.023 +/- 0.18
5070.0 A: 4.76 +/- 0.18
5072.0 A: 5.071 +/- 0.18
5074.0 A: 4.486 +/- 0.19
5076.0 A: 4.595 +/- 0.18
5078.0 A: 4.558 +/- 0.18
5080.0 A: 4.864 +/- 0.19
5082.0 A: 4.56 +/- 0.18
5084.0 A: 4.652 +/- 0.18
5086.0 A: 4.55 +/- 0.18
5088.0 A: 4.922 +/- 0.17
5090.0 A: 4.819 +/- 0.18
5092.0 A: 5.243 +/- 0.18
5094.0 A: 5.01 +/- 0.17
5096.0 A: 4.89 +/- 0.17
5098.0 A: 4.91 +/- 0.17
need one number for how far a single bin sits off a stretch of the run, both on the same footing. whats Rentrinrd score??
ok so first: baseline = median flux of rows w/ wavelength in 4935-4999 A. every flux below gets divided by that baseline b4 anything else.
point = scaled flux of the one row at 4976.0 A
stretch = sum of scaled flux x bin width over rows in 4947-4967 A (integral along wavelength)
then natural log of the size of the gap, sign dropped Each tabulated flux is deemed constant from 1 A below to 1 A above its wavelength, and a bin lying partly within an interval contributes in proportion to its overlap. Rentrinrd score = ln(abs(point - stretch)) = 2.95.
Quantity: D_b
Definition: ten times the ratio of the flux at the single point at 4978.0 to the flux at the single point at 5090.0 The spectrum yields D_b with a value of 9.9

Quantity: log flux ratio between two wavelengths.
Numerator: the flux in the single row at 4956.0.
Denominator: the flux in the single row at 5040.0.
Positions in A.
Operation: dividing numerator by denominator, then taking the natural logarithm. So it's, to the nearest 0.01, 0.17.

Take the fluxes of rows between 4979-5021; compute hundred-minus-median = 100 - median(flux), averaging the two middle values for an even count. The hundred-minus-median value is 95.2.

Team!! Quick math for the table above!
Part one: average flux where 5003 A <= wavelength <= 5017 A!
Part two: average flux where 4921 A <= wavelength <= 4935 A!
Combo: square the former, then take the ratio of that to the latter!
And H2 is 4.3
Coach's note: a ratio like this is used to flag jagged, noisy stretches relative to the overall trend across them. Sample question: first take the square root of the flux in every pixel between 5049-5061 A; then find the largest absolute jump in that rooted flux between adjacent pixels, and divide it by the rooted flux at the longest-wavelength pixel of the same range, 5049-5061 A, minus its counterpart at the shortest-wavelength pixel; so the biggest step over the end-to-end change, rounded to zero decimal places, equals -16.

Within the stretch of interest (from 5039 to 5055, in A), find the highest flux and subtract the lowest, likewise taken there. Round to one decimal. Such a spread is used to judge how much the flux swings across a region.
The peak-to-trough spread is 0.9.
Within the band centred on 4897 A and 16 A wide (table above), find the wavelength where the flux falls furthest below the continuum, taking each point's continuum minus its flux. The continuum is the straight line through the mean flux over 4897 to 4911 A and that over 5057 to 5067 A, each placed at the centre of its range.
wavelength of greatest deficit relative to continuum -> 4892.0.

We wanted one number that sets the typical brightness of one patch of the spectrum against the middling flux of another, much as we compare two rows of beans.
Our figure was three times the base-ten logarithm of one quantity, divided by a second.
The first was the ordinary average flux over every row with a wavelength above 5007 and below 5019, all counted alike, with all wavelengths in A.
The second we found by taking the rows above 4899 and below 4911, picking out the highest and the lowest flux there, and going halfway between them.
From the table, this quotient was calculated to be 0.385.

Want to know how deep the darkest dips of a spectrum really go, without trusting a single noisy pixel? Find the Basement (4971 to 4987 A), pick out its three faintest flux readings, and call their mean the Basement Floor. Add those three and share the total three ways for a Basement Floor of 4.6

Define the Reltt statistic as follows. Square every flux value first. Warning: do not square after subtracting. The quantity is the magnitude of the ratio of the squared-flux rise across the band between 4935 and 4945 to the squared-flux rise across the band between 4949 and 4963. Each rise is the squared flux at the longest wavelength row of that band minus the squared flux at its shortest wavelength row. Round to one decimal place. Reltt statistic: 2.4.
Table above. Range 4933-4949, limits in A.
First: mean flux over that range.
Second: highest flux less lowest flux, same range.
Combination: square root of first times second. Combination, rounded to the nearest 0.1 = 2.0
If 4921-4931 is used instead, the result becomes 2.1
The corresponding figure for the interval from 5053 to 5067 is 1.7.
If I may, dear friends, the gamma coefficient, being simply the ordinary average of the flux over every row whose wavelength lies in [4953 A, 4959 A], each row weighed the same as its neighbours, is 5.17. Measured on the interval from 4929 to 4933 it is 5.54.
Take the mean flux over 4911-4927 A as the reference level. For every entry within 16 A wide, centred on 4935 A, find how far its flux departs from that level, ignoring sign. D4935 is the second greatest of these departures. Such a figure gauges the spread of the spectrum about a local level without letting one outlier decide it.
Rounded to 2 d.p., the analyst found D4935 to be 0.50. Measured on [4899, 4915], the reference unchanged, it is 0.70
